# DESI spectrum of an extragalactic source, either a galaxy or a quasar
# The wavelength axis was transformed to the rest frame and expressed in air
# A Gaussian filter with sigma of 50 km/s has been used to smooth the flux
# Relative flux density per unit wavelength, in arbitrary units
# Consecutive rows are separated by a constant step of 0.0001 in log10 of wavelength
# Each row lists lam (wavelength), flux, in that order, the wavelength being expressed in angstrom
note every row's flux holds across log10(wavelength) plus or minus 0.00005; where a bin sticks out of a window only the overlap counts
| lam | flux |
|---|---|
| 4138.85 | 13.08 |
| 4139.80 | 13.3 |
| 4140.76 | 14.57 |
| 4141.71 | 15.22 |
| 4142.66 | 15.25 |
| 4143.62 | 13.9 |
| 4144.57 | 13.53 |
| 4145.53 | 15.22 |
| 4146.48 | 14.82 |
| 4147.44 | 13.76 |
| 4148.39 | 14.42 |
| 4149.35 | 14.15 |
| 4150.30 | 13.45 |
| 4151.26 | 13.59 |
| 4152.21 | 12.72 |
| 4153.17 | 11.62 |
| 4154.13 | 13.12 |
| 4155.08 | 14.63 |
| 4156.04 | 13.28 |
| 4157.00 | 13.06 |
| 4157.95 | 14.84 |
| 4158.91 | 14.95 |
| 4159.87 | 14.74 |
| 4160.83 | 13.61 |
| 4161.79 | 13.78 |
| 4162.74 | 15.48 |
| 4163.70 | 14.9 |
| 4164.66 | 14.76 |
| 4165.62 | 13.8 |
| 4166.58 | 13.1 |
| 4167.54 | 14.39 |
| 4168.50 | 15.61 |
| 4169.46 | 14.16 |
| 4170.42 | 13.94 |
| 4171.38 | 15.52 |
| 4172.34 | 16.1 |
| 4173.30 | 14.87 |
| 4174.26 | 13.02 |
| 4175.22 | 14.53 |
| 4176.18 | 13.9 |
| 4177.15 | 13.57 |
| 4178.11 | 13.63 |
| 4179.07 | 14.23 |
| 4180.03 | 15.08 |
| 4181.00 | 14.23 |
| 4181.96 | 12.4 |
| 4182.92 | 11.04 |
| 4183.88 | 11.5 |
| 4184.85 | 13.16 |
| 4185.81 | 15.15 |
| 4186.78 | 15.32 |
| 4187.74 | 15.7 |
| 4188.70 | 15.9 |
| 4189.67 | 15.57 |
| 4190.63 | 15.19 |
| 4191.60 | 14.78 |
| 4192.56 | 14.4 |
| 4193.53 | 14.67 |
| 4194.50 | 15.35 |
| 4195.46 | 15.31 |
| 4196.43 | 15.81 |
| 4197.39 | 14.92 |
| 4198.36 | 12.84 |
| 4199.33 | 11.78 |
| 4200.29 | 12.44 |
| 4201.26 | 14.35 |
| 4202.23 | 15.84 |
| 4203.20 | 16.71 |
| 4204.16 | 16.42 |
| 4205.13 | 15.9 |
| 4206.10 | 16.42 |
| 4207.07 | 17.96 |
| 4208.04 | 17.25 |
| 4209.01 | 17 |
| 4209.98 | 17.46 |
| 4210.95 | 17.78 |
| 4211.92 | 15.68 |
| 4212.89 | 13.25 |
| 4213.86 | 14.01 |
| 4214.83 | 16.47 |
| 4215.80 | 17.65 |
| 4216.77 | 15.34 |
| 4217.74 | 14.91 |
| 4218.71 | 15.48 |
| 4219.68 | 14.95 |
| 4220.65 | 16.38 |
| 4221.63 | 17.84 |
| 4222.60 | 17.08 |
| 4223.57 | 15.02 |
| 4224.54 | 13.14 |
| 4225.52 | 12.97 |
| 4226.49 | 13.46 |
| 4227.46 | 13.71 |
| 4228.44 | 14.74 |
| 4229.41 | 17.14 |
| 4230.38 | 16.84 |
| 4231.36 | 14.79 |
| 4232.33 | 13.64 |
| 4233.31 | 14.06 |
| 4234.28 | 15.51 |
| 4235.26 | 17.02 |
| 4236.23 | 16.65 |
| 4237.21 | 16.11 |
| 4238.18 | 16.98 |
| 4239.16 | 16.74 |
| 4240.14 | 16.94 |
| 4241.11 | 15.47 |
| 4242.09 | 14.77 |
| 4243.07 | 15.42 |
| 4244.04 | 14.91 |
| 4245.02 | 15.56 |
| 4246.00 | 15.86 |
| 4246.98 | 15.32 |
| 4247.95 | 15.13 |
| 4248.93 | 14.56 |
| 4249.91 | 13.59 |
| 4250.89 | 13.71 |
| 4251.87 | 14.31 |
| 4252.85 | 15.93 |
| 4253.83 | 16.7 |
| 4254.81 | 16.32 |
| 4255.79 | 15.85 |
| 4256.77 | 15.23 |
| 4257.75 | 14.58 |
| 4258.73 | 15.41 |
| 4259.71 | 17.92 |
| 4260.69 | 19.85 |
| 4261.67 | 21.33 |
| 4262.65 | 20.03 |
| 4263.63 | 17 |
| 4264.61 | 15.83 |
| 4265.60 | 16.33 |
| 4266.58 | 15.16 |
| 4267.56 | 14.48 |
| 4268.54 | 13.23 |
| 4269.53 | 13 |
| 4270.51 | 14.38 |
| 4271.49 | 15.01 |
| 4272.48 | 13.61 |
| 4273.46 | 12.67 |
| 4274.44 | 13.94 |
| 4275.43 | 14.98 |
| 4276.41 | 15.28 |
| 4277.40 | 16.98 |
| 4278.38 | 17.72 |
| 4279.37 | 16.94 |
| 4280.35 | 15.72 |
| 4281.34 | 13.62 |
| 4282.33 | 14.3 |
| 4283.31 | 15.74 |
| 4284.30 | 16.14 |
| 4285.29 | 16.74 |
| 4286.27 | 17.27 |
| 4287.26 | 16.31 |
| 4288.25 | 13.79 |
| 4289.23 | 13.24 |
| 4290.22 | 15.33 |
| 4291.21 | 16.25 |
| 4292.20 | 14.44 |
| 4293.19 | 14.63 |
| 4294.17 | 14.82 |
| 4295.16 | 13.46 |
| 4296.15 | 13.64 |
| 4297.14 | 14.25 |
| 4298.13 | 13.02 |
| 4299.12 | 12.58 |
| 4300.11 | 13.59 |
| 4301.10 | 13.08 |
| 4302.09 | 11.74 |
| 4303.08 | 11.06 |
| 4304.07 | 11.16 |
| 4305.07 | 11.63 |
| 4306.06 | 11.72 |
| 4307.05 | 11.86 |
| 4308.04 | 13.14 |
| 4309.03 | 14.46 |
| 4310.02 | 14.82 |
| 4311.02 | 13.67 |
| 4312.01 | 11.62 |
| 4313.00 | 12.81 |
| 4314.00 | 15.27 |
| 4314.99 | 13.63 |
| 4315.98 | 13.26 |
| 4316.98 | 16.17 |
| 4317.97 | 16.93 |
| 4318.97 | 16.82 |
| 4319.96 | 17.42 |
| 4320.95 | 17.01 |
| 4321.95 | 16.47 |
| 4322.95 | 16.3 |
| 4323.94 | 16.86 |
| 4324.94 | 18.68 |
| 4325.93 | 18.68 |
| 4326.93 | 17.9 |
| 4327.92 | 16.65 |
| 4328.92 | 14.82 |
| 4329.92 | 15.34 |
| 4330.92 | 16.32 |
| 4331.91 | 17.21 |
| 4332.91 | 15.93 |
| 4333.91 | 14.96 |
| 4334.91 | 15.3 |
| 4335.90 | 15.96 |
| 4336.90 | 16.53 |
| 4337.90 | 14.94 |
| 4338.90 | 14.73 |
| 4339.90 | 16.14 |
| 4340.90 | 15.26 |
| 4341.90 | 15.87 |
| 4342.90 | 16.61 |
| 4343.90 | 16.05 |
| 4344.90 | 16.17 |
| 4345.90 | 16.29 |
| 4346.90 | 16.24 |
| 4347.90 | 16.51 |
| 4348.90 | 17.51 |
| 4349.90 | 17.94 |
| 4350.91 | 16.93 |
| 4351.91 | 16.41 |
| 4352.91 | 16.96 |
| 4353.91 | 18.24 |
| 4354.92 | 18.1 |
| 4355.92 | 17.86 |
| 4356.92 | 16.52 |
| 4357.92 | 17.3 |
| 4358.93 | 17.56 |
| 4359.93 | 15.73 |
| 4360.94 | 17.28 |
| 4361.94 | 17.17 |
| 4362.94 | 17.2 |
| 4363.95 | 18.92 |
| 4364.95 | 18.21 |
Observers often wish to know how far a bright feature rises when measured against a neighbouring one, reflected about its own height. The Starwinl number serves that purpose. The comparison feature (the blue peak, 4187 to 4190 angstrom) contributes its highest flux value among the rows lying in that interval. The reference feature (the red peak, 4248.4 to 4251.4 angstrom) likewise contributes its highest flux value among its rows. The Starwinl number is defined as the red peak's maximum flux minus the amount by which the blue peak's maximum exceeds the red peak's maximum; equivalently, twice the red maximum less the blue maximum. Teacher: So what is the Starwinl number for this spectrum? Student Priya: 13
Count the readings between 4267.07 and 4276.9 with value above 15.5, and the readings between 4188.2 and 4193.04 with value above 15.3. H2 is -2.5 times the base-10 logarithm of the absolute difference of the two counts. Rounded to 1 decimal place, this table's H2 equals -0.8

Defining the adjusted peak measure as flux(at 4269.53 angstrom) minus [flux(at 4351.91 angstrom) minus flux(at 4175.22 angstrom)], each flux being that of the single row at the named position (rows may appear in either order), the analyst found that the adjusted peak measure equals 11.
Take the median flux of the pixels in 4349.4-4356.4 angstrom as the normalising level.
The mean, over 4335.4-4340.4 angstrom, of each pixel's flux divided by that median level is 0.88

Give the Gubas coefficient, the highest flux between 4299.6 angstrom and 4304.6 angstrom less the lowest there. 2.5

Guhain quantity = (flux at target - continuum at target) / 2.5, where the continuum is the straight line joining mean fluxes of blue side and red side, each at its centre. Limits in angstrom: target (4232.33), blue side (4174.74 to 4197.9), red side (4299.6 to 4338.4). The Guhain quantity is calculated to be -0.37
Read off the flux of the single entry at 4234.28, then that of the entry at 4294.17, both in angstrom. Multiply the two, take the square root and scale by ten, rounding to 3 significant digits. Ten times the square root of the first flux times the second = 152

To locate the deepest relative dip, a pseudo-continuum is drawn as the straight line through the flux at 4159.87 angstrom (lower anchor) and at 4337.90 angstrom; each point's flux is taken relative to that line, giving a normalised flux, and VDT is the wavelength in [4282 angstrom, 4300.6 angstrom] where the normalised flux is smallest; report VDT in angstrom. 4299.12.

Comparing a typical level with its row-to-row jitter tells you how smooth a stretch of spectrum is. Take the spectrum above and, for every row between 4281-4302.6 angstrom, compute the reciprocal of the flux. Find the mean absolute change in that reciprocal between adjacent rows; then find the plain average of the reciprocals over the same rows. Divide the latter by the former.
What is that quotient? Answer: 15.5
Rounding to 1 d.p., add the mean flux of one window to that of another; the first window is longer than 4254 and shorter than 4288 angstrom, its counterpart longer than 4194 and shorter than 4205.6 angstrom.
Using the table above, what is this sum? 30.7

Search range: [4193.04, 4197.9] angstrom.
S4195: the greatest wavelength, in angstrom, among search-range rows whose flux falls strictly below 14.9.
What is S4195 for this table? 4193.53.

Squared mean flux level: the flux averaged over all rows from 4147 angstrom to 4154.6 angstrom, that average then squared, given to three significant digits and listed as 178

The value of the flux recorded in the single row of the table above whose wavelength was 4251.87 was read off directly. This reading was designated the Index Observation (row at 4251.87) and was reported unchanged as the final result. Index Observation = 14.31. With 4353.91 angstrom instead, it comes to 18.24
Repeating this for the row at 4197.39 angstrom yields 14.92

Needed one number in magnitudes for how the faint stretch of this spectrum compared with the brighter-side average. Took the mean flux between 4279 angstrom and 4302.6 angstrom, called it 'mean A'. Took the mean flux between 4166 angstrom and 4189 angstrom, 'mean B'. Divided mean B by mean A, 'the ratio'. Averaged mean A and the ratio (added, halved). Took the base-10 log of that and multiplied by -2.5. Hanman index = -2.23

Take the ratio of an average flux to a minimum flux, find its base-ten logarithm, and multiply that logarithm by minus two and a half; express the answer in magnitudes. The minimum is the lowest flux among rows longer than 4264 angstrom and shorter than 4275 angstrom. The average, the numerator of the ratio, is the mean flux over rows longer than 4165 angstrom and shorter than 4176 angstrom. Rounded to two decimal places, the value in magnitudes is -0.14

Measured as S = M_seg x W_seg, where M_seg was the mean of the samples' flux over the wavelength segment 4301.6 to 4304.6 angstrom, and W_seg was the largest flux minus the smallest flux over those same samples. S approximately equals 8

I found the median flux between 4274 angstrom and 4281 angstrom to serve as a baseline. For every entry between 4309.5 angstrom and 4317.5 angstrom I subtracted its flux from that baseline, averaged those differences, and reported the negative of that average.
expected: -1.8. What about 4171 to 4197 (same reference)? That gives -1.3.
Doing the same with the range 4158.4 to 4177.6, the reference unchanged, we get -1.3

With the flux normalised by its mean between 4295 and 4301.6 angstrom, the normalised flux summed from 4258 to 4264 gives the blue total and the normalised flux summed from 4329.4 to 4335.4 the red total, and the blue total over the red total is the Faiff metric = 1.17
